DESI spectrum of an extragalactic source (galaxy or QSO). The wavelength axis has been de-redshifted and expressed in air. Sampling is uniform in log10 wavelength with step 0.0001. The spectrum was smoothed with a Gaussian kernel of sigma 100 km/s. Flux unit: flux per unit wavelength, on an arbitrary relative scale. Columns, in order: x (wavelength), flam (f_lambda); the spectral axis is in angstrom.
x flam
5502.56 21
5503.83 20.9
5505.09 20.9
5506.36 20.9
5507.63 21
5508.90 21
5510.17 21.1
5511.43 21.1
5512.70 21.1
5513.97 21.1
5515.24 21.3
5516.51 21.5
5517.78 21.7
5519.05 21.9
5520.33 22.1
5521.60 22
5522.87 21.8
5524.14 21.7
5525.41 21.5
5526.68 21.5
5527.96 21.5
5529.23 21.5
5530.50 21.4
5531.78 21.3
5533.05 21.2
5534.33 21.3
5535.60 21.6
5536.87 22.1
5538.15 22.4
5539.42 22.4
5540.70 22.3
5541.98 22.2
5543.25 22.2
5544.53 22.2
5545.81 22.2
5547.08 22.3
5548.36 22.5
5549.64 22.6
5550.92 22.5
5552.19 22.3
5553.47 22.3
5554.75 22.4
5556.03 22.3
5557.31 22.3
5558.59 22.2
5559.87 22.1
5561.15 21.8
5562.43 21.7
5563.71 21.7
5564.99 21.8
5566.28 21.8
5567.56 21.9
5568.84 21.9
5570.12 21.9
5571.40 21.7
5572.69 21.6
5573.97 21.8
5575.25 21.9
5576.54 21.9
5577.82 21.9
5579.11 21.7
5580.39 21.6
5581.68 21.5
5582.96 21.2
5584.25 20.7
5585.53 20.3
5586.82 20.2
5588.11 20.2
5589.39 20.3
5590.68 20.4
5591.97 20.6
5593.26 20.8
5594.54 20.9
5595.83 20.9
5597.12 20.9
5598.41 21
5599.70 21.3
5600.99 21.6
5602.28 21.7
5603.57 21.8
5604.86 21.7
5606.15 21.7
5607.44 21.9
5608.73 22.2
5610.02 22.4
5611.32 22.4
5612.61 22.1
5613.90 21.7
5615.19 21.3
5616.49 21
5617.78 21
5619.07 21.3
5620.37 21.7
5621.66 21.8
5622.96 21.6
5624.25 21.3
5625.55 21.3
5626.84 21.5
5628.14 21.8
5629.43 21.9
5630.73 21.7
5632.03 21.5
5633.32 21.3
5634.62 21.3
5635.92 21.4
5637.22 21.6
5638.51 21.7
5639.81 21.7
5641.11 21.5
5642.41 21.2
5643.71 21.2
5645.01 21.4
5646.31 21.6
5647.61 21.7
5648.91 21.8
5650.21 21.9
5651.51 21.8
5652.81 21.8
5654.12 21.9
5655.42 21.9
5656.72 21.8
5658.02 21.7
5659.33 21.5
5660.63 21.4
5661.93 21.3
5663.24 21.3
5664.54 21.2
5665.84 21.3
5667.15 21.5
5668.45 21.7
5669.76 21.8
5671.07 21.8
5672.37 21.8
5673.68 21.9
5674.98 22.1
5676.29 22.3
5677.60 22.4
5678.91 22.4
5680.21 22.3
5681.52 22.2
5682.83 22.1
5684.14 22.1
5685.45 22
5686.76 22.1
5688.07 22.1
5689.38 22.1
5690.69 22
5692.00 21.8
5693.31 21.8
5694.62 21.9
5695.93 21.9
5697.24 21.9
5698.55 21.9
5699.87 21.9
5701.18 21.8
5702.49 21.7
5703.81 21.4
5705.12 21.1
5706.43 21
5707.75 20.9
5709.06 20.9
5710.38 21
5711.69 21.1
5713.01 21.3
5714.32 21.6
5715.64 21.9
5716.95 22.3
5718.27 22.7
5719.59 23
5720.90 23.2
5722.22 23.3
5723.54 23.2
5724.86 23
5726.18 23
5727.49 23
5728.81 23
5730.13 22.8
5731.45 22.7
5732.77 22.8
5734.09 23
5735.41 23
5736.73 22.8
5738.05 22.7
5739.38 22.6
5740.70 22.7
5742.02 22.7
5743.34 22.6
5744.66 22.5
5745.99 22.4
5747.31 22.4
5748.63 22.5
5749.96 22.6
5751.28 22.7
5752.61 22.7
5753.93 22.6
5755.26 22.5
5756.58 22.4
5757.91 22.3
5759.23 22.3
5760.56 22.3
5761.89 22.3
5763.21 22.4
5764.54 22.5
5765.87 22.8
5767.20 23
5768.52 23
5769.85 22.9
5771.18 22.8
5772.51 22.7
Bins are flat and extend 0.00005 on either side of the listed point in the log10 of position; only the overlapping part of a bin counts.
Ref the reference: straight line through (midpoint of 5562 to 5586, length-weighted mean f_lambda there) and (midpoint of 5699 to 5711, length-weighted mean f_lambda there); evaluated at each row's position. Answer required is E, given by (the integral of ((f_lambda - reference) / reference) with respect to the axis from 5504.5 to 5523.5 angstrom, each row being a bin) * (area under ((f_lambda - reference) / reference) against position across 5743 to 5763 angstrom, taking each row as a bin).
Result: -0.42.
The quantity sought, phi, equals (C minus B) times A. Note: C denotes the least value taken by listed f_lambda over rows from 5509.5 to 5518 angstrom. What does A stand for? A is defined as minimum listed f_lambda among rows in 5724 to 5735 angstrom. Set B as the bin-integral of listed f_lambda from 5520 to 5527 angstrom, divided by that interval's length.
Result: -16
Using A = 22.7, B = 21.8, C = 21.1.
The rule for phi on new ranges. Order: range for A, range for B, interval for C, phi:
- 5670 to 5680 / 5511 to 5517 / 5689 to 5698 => 13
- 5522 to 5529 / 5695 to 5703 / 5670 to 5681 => -1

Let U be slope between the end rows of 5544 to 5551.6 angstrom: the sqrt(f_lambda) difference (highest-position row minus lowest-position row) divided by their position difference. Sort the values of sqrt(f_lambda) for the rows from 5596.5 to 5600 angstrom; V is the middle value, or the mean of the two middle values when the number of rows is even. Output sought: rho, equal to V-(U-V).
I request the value 9.16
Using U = 0.005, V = 4.58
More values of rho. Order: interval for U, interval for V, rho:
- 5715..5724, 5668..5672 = 9.32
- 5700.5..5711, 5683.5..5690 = 9.41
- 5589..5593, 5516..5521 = 9.33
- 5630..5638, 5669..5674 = 9.34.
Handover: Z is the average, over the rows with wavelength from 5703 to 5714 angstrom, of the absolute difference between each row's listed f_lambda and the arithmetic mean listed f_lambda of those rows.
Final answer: 0.14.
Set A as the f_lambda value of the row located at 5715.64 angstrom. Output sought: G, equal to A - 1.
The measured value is 20.9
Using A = 21.9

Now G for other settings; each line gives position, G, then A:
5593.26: 19.8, 20.8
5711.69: 20.1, 21.1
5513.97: 20.1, 21.1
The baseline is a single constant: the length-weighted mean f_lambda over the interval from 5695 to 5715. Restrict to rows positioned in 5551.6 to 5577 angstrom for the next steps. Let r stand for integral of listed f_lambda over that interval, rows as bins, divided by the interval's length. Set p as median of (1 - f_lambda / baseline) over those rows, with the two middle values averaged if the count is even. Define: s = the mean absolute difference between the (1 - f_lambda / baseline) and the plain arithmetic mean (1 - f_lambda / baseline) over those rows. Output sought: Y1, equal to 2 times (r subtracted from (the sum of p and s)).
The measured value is -43.9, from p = -0.022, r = 22.0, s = 0.010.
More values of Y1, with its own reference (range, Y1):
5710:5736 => -45.2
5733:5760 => -45.3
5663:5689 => -43.9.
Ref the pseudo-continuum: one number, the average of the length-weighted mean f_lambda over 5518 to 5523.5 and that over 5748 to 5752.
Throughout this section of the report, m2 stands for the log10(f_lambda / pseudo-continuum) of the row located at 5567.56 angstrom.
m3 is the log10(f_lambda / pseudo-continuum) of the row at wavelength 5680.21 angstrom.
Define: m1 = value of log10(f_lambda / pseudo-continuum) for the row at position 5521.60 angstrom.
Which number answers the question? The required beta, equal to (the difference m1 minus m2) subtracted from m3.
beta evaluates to -0.001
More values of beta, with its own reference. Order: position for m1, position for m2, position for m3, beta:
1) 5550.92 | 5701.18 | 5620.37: -0.024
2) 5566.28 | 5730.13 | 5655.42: 0.013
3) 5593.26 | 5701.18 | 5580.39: 0.008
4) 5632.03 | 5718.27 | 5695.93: 0.017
